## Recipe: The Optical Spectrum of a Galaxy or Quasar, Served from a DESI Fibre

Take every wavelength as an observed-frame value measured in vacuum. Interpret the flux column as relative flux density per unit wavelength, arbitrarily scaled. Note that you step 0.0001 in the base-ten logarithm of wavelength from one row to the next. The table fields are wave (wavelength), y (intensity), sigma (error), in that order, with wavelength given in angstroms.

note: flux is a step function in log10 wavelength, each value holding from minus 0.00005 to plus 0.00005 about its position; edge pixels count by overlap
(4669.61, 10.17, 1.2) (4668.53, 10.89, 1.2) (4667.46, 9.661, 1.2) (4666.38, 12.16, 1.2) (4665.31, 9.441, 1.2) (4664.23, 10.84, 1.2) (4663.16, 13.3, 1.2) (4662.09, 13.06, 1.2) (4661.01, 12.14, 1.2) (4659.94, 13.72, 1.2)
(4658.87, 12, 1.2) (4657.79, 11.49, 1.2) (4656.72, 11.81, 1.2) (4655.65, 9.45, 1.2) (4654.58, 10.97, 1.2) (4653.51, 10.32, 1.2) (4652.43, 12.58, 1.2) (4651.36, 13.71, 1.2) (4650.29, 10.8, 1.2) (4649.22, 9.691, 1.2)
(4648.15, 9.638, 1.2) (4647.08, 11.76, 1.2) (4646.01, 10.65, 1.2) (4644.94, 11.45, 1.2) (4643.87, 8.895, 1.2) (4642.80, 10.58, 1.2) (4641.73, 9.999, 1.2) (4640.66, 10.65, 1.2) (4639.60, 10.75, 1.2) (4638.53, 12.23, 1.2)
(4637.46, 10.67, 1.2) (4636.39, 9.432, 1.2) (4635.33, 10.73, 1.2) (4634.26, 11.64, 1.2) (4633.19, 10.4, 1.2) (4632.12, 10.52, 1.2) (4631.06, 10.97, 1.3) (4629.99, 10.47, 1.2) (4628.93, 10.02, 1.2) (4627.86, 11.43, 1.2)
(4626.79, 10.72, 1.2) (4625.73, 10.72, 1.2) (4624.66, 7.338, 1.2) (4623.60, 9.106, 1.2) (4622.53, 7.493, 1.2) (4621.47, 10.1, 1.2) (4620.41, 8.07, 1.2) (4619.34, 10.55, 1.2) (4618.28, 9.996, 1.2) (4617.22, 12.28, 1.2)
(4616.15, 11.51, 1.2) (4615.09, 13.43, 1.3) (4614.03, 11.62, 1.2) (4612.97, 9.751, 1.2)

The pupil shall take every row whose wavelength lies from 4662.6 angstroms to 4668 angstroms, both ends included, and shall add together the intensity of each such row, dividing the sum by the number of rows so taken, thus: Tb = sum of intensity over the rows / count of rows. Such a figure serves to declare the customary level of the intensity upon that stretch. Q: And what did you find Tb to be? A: 11.1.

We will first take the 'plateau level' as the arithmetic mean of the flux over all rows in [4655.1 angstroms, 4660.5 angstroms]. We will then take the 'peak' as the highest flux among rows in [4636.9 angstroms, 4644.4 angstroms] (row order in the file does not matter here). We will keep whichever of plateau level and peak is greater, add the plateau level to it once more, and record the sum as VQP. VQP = 23.9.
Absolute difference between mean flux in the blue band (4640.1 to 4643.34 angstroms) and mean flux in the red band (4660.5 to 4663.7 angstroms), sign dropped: 2.4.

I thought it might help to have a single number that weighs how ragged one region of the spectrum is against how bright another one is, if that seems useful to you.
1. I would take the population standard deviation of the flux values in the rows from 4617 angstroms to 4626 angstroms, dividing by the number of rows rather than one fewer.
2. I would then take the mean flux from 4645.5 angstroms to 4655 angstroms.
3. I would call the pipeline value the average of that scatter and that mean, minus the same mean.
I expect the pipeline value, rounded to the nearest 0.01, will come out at -4.78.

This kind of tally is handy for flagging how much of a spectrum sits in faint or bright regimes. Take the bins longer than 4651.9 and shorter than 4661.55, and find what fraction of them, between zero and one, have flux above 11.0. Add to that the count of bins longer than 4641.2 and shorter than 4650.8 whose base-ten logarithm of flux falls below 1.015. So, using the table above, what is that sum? 4.7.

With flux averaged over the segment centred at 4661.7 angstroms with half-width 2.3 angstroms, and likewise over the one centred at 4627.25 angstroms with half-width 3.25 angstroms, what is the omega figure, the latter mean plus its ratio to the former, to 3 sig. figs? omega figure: 10.9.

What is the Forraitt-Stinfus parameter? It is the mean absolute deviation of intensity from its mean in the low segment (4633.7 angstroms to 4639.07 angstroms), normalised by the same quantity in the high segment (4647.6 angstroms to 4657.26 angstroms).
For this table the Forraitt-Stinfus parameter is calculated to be 0.70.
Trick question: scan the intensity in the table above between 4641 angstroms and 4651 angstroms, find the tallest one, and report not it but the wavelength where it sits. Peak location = 4647.08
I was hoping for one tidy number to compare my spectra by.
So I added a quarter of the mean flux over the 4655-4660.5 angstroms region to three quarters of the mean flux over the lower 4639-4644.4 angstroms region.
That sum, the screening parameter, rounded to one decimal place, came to 10.6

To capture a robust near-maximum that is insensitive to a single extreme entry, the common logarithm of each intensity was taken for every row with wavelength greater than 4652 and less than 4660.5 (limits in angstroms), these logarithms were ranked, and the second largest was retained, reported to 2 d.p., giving 1.10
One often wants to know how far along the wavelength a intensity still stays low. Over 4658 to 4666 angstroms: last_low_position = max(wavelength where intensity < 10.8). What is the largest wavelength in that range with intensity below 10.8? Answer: 4665.31 angstroms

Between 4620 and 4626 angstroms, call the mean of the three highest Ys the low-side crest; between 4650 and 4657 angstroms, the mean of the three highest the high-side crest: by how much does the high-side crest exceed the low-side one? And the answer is 2.7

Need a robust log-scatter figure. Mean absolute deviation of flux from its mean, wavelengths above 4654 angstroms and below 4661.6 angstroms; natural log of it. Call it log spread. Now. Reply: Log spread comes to -0.1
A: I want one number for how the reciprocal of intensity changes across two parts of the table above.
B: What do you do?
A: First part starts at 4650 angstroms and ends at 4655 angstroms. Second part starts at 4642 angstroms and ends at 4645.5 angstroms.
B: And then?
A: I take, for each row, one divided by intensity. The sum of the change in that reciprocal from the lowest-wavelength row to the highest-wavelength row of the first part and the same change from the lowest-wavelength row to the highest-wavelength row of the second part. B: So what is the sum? -0.01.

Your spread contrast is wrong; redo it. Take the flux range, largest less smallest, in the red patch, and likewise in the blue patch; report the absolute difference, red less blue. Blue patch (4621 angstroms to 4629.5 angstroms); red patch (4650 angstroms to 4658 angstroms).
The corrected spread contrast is 0.17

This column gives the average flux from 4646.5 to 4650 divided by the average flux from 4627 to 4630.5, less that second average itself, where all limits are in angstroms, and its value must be -9.7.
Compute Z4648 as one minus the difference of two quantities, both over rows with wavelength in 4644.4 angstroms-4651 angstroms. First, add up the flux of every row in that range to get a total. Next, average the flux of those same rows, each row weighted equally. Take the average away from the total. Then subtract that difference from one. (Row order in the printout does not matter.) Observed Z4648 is -52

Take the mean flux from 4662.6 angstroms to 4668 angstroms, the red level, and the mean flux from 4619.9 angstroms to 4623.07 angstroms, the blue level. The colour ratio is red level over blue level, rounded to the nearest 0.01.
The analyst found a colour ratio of 1.30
